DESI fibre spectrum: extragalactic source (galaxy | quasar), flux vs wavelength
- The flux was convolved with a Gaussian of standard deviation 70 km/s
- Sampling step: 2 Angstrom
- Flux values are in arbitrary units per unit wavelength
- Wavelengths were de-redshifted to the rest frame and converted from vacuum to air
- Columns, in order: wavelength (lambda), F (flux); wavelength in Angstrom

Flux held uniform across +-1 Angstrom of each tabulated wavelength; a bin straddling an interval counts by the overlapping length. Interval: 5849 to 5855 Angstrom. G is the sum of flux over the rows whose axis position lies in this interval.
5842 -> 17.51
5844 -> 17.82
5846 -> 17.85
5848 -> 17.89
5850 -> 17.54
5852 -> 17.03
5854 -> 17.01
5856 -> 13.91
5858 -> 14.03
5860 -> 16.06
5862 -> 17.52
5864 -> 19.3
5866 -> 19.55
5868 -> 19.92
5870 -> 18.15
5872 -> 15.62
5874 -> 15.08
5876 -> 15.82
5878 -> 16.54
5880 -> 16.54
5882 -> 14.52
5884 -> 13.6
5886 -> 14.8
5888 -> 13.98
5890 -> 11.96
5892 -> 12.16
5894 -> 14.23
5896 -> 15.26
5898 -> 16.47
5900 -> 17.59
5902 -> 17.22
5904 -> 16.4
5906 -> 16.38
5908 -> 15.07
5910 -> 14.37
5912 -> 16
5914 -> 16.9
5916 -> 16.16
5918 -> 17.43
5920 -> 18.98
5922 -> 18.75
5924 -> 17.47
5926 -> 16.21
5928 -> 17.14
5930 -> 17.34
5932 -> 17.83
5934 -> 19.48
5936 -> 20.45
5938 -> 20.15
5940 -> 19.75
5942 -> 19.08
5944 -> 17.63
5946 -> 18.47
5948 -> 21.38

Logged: 52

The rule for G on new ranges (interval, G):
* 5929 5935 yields 55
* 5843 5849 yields 54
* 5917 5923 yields 55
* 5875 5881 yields 49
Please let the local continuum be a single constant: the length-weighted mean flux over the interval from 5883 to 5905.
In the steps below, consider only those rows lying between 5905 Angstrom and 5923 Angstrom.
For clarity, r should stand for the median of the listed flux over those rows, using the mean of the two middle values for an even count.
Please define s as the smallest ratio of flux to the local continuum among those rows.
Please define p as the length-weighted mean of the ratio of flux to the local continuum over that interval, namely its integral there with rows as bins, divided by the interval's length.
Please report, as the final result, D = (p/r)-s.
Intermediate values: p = 1.12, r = 16.4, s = 0.97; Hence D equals -0.90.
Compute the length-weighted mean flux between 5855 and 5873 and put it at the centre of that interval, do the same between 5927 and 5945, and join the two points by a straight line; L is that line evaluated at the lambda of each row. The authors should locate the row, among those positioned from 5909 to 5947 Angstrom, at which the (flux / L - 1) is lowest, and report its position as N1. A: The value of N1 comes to 5910 Angstrom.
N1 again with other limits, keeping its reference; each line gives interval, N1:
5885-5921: 5890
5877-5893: 5890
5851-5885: 5884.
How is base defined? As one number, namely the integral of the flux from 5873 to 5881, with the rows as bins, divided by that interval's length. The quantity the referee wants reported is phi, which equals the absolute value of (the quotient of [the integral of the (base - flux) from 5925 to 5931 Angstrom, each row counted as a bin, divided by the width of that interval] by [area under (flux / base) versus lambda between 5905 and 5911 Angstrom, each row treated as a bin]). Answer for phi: 0.16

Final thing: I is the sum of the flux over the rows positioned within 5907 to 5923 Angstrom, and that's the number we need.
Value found 134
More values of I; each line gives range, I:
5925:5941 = 148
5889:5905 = 121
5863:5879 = 140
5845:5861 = 131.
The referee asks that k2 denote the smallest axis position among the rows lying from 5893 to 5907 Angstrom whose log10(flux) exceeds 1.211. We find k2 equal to 5898 Angstrom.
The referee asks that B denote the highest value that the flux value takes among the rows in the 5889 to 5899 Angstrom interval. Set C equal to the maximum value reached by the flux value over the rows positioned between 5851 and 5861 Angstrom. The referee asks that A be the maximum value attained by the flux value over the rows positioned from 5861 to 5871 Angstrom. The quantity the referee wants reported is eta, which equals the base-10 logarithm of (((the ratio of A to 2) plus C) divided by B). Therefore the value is 0.21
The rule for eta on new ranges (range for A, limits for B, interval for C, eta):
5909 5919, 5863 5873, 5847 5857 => 0.13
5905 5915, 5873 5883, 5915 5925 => 0.22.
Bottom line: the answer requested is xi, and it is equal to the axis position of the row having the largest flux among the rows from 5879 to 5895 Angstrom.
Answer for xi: 5880 Angstrom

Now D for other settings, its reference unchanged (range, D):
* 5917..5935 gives -1.02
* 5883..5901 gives -0.74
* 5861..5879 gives -0.95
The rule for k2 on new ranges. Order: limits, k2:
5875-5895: 5878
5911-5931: 5914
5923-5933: 5924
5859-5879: 5862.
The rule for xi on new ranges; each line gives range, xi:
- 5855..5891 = 5868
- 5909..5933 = 5920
